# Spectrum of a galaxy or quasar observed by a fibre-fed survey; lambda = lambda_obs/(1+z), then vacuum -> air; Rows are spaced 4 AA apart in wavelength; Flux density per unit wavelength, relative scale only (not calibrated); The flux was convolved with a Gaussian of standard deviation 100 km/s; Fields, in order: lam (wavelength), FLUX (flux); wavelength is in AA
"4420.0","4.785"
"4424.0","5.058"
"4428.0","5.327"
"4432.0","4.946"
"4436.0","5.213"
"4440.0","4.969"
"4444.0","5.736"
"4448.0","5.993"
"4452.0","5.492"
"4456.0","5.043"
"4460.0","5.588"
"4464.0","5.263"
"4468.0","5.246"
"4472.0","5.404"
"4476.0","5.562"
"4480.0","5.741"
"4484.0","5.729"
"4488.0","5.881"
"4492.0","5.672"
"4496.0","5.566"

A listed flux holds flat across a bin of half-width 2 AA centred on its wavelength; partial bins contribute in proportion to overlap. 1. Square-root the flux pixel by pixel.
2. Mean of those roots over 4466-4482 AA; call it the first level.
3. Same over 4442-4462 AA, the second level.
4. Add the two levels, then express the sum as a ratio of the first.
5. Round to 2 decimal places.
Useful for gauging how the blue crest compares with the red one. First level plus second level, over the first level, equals 2.01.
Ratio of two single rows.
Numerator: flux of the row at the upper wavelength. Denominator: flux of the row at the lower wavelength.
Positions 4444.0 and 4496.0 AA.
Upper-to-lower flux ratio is 0.97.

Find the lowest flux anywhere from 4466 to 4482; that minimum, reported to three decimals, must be 5.246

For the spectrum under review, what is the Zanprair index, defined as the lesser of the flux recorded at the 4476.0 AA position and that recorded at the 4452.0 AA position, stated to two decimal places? 5.49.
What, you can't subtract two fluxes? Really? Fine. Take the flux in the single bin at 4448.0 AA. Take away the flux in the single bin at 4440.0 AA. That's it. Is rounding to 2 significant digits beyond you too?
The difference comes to 1.0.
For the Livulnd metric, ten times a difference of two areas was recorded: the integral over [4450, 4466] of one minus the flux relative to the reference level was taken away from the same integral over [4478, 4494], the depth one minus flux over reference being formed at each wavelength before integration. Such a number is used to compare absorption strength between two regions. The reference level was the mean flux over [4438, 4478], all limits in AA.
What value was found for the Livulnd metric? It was -12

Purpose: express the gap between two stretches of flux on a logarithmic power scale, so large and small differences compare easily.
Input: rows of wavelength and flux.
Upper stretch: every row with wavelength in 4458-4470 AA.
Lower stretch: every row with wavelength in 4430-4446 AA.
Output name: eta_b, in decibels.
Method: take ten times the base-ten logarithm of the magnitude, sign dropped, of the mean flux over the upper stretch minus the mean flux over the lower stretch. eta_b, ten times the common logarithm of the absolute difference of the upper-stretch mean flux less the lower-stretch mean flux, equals -8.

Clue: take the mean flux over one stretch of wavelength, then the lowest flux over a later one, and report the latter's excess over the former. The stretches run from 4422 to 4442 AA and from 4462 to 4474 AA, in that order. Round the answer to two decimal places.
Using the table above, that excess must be 0.14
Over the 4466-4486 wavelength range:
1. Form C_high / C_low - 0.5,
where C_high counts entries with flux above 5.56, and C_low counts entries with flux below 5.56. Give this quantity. 1.0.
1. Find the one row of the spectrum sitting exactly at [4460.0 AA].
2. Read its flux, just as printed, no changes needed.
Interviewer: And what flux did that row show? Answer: 5.588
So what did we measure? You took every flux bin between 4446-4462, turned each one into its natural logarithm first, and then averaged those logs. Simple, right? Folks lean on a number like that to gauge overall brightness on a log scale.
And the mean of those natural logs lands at 1.71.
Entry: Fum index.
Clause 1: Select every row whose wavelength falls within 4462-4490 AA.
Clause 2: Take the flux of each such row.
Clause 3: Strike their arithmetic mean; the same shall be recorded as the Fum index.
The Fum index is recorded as 5.5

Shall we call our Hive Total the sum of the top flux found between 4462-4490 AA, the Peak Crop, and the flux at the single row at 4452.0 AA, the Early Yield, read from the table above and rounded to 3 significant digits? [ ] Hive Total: 11.4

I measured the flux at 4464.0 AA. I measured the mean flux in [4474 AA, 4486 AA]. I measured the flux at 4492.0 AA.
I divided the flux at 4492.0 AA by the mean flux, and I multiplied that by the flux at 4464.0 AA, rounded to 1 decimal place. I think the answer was 5.3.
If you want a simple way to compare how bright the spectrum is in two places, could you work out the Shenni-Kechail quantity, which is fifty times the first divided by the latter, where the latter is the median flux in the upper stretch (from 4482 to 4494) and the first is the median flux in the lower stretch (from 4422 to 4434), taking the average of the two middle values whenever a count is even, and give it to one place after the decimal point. 44.1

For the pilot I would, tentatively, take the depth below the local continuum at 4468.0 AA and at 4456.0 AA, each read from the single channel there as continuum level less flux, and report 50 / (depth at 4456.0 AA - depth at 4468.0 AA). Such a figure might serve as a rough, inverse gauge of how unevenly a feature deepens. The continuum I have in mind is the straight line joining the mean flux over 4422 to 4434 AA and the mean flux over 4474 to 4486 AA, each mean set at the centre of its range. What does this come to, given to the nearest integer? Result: 693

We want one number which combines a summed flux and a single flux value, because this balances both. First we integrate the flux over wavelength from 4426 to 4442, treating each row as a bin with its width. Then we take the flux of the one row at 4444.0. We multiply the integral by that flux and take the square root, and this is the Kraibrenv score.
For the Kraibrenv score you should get 21.7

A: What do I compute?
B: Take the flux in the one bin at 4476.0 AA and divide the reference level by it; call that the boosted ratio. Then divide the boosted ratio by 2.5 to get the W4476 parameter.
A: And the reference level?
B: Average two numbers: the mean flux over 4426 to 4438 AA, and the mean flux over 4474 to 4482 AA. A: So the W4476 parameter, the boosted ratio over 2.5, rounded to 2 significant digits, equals 0.39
